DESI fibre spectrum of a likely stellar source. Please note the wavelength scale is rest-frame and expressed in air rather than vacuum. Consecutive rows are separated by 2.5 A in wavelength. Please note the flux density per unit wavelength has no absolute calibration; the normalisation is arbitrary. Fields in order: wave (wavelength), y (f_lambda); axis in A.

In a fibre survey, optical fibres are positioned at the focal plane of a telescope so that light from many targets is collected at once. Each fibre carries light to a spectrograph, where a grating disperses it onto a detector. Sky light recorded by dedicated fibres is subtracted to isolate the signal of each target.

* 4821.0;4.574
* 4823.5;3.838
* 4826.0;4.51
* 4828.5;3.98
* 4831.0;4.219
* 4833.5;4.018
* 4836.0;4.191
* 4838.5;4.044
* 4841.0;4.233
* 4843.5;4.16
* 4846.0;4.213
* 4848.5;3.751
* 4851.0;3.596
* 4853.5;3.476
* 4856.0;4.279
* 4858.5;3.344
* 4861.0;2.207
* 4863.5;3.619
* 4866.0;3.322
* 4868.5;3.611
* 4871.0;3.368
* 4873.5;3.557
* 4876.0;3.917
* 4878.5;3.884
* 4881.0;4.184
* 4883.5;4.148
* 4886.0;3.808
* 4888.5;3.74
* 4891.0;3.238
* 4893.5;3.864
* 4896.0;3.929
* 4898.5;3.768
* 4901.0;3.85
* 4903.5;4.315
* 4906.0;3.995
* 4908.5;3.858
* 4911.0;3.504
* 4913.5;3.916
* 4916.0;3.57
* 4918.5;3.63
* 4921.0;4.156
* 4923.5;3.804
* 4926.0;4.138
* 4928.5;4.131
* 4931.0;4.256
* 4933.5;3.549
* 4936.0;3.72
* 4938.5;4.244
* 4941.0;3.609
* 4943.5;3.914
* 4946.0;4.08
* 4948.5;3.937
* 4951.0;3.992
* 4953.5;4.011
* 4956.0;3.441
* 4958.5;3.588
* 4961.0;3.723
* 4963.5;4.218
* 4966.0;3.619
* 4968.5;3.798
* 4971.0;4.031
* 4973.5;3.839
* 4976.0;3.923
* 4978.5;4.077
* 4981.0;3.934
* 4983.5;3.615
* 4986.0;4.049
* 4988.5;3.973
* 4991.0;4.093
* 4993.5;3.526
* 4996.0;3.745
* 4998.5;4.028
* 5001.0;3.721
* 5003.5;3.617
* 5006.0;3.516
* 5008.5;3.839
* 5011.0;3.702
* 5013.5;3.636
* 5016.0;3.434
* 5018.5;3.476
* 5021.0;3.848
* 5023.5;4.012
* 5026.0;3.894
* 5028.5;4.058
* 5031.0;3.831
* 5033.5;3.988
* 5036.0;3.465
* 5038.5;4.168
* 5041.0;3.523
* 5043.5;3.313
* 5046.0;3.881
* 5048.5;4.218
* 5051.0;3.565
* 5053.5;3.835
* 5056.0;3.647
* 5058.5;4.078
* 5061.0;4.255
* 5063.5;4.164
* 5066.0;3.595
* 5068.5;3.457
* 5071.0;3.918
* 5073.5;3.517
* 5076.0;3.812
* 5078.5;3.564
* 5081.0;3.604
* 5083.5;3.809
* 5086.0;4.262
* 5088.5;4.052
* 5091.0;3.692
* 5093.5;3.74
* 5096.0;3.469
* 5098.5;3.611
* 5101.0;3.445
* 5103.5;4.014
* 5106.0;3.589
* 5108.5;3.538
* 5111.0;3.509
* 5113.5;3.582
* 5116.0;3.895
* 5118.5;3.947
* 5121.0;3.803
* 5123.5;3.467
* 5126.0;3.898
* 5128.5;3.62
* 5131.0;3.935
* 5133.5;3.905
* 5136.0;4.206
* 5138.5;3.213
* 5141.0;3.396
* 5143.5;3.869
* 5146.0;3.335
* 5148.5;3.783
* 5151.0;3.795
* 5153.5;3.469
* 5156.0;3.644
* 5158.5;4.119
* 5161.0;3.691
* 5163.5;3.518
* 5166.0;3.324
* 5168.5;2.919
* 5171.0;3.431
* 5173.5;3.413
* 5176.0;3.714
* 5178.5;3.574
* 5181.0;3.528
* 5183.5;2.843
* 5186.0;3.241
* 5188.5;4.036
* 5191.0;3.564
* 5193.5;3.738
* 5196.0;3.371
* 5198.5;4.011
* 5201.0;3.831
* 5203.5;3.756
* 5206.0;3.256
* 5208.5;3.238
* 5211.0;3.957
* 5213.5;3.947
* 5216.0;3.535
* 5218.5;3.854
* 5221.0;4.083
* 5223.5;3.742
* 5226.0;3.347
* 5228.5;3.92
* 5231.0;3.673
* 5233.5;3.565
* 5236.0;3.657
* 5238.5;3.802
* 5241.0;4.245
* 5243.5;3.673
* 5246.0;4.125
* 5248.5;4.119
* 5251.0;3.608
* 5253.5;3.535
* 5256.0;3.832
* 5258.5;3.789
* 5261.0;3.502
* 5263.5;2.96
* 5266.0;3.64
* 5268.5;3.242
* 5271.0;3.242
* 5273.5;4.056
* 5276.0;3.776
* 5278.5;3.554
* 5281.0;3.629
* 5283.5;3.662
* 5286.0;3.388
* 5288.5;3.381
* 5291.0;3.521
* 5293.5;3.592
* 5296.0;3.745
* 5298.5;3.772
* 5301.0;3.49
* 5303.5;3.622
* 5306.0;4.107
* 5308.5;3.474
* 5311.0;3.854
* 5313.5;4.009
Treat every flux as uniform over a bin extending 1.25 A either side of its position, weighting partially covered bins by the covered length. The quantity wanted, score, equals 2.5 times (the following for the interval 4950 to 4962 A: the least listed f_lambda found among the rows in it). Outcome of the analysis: 8.60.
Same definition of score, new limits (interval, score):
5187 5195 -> 8.91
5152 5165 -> 8.67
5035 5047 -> 8.28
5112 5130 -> 8.67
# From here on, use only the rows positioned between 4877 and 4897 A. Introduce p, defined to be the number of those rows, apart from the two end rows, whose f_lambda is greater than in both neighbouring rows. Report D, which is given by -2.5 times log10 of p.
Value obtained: 0.0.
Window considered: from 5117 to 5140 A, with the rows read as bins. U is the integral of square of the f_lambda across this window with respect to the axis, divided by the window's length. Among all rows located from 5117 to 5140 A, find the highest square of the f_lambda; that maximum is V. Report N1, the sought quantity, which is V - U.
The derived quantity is 3.4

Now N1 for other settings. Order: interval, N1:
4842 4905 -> 4.5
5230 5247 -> 3.4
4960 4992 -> 2.4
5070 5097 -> 3.9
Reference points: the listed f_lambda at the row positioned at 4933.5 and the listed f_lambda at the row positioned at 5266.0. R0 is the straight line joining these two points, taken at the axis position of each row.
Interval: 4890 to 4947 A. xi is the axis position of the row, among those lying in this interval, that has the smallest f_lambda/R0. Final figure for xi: 4891.0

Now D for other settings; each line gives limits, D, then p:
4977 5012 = -1.5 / 4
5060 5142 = -2.5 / 10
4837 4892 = -2.1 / 7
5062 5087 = -0.8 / 2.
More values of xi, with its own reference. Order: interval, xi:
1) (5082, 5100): 5096.0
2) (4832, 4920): 4861.0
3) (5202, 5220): 5208.5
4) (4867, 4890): 4871.0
